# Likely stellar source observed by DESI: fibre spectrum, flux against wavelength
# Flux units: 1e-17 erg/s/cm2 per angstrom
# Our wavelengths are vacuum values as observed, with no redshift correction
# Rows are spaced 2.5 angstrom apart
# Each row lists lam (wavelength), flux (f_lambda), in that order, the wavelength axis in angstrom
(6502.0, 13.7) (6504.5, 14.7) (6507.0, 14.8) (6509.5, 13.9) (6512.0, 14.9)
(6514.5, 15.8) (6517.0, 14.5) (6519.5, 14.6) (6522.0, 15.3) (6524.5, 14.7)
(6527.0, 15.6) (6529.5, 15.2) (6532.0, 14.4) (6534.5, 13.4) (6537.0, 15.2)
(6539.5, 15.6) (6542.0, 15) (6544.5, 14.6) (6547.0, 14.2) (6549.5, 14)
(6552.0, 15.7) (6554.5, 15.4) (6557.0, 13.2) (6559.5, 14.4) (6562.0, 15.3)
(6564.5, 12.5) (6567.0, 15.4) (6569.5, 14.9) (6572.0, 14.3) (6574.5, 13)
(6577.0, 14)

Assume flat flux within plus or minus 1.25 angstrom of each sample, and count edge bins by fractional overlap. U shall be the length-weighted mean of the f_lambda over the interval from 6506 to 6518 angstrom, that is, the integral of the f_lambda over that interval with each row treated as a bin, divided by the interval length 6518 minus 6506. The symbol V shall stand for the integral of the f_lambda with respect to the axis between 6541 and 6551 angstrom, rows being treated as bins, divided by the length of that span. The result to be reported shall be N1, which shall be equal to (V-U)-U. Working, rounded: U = 14.8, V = 14.5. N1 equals -15.1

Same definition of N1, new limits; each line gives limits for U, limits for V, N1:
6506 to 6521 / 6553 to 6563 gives -14.9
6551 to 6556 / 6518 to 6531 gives -15.8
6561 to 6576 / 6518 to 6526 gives -13.5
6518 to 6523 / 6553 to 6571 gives -15.4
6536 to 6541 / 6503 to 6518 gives -16.0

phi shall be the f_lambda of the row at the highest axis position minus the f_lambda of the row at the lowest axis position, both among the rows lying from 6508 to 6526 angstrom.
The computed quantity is 0.8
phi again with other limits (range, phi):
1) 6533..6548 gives 0.8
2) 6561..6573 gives -1.0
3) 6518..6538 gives 0.6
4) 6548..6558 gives -0.8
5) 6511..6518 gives -0.4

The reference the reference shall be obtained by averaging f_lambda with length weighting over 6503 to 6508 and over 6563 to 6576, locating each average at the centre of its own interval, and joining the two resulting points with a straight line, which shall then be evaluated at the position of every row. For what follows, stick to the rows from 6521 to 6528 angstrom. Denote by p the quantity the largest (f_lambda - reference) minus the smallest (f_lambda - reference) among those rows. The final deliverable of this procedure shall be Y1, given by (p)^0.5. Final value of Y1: 0.96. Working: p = 0.93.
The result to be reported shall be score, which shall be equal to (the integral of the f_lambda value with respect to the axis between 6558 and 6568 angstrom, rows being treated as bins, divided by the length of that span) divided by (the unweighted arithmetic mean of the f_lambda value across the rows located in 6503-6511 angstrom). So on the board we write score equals 0.99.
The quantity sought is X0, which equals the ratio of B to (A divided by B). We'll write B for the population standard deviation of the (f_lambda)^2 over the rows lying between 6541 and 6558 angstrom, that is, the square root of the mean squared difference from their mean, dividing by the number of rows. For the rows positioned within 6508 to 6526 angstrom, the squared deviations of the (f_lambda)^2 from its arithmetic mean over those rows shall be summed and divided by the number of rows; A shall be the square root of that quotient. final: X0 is 32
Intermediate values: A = 16.7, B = 23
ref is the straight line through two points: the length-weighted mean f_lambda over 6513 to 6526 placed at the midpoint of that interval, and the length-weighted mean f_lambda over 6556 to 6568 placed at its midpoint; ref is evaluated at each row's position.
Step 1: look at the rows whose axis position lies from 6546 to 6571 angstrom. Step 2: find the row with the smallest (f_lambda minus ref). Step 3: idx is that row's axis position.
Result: 6564.5 angstrom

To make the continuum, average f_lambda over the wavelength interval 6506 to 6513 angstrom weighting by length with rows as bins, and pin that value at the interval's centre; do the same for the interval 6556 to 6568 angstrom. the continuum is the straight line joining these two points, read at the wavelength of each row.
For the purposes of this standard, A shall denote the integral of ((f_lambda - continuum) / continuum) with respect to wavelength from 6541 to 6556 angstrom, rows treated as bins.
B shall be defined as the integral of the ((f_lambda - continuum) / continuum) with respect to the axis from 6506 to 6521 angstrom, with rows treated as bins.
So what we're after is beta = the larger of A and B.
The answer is 0.57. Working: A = 0.57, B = 0.3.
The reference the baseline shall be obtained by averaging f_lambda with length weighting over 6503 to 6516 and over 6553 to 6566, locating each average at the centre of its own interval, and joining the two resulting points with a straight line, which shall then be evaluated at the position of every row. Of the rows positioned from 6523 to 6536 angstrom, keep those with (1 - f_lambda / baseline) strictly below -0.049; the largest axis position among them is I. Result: 6527.0 angstrom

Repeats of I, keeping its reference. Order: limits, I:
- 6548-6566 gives 6562.0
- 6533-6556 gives 6554.5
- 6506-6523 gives 6514.5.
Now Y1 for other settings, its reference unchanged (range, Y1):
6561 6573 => 1.71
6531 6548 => 1.50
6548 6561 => 1.56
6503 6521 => 1.40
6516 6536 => 1.46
